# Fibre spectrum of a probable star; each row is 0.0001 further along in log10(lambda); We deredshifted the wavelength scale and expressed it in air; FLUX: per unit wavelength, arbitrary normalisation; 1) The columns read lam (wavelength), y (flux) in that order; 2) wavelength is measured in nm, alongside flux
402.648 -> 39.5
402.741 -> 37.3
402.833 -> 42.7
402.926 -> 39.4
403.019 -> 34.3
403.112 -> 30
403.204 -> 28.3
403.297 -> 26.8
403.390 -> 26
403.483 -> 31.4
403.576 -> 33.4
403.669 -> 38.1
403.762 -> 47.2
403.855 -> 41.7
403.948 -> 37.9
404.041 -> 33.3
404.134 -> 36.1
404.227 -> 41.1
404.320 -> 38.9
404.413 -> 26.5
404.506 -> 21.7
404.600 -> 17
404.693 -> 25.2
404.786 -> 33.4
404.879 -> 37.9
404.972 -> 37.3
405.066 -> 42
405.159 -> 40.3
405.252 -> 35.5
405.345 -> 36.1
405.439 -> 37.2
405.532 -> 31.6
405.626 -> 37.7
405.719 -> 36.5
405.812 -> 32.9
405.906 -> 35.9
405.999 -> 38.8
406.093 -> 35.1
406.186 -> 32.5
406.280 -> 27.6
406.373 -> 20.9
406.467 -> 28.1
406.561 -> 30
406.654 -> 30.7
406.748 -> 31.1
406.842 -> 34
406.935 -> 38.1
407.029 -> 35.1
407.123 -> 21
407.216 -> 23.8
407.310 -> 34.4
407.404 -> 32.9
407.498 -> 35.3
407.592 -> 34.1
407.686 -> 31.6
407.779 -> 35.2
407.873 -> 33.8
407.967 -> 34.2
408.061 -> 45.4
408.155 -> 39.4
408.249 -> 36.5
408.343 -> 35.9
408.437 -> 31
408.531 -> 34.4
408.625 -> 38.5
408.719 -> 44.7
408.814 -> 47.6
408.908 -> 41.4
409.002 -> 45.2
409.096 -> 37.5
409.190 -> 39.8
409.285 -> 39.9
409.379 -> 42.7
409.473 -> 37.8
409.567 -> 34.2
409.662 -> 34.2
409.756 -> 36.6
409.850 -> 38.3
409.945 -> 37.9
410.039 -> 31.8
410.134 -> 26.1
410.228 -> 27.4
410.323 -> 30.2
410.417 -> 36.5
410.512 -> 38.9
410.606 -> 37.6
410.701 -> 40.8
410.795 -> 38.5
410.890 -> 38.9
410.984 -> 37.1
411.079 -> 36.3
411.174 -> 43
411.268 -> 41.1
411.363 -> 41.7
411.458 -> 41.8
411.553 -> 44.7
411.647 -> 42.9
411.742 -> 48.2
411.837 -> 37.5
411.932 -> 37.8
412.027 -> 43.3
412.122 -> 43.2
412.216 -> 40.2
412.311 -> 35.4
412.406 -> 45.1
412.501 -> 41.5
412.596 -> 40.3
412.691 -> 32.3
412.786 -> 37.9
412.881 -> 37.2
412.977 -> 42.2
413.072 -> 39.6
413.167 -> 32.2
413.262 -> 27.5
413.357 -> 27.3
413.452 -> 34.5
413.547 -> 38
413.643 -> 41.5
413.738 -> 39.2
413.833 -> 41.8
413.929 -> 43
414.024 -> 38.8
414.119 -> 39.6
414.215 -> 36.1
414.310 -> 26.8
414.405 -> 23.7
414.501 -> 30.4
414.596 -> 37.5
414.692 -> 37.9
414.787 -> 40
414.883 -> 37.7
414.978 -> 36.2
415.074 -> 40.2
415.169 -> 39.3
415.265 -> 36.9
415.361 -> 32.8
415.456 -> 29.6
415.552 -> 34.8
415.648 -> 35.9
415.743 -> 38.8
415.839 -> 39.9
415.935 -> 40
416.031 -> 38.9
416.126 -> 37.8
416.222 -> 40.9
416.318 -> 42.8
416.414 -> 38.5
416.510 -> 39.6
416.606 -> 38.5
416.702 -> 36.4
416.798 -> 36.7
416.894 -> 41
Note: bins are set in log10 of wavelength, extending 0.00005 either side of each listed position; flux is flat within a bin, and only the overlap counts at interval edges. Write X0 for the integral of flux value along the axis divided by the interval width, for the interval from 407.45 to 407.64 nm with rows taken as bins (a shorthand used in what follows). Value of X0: 34.6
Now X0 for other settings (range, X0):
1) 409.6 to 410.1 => 35.4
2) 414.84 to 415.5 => 36.2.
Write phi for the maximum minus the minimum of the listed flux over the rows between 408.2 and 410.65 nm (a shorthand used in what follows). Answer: 21.5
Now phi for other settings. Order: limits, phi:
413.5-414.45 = 19.3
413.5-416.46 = 19.3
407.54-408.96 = 16.6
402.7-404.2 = 21.2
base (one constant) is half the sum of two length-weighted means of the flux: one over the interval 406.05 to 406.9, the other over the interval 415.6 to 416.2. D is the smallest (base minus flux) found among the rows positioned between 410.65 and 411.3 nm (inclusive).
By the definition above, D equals -8.6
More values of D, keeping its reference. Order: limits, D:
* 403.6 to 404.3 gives -12.8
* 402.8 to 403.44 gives -8.3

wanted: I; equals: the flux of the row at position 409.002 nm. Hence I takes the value 45.2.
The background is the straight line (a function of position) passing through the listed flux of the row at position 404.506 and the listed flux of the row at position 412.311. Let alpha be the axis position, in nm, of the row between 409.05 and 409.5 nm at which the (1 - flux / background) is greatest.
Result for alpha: 409.473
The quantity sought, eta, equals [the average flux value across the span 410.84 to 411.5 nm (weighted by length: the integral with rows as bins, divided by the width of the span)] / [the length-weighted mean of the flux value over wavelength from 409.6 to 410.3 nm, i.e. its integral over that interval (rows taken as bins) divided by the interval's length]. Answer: 1.21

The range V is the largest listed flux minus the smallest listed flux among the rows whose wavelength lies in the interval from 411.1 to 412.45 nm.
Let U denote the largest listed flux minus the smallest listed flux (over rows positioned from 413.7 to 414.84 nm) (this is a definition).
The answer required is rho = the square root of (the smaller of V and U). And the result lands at 3.58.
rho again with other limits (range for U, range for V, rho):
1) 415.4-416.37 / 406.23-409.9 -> 3.63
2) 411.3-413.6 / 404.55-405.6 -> 4.57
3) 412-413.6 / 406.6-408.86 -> 4.22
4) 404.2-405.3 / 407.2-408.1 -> 4.65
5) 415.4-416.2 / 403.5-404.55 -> 3.22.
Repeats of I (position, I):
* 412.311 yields 35.4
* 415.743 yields 38.8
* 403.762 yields 47.2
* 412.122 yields 43.2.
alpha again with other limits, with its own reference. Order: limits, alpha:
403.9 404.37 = 404.041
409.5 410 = 409.662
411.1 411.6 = 411.268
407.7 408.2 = 407.873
